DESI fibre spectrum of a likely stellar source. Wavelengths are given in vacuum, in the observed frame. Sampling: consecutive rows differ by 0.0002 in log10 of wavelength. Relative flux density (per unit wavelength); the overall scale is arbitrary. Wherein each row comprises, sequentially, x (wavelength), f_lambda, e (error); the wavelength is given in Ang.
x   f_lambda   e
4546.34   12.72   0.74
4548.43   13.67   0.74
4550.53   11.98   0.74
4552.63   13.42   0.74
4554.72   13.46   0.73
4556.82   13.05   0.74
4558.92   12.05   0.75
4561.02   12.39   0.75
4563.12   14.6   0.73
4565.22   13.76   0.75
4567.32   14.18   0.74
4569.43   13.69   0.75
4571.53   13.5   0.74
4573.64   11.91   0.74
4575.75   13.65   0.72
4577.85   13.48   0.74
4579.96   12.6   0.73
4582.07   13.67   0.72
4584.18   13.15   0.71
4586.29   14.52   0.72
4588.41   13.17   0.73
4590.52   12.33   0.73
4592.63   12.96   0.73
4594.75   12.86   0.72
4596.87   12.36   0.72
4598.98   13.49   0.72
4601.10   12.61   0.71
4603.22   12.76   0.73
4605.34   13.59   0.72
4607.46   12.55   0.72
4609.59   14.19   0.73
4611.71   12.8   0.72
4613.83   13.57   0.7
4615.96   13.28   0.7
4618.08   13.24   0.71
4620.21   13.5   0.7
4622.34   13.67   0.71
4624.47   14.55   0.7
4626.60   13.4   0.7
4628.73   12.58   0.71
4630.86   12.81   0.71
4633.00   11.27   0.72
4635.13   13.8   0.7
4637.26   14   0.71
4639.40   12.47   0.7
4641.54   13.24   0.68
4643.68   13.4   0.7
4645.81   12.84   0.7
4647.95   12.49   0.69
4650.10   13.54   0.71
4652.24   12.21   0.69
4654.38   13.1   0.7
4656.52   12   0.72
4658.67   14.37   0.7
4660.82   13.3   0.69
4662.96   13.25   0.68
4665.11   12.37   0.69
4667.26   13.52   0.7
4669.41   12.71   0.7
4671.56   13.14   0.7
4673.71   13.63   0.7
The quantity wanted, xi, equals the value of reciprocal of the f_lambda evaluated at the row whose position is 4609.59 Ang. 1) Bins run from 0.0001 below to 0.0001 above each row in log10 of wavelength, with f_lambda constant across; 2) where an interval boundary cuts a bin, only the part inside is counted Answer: 0.070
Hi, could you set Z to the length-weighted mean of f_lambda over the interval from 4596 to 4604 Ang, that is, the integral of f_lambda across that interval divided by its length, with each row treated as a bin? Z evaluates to 12.8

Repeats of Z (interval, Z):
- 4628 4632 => 12.7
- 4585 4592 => 13.3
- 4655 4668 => 13.1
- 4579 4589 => 13.4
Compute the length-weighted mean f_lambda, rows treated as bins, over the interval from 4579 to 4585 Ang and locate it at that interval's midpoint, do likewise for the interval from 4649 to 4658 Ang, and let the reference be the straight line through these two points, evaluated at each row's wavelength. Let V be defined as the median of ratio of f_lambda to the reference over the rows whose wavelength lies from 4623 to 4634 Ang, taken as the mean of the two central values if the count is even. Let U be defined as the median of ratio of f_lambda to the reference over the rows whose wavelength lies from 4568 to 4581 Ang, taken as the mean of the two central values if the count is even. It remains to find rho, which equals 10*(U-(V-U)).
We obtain 10.5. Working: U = 1.02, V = 0.993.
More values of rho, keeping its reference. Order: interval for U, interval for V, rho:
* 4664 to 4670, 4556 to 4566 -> 10.2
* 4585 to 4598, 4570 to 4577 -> 9.5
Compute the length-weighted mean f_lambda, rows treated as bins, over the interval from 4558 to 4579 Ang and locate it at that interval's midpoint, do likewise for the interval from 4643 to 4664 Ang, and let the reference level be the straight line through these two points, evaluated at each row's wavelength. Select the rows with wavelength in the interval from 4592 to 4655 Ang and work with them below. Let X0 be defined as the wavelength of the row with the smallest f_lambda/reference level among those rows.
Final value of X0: 4633.00 Ang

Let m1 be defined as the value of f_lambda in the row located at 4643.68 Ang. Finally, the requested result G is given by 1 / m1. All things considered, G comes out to 0.075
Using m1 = 13.4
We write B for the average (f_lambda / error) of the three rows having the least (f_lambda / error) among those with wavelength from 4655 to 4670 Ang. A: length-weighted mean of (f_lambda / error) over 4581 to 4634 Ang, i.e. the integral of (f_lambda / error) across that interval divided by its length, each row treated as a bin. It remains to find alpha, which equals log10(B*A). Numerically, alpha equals 2.51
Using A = 18.4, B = 17.6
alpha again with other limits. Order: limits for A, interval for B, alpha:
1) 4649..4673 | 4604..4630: 2.52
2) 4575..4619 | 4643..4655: 2.52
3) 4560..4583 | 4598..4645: 2.49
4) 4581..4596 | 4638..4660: 2.50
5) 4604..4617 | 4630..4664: 2.49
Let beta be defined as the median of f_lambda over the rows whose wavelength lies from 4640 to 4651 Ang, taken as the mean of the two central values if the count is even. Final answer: 13.2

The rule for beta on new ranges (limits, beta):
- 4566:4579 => 13.6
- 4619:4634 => 13.4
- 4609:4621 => 13.4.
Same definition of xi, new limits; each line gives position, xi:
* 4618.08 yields 0.076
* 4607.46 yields 0.080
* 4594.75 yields 0.078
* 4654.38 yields 0.076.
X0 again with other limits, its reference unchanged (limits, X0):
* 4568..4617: 4573.64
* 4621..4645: 4633.00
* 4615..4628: 4618.08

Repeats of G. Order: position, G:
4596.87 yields 0.081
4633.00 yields 0.089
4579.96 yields 0.079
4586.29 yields 0.069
